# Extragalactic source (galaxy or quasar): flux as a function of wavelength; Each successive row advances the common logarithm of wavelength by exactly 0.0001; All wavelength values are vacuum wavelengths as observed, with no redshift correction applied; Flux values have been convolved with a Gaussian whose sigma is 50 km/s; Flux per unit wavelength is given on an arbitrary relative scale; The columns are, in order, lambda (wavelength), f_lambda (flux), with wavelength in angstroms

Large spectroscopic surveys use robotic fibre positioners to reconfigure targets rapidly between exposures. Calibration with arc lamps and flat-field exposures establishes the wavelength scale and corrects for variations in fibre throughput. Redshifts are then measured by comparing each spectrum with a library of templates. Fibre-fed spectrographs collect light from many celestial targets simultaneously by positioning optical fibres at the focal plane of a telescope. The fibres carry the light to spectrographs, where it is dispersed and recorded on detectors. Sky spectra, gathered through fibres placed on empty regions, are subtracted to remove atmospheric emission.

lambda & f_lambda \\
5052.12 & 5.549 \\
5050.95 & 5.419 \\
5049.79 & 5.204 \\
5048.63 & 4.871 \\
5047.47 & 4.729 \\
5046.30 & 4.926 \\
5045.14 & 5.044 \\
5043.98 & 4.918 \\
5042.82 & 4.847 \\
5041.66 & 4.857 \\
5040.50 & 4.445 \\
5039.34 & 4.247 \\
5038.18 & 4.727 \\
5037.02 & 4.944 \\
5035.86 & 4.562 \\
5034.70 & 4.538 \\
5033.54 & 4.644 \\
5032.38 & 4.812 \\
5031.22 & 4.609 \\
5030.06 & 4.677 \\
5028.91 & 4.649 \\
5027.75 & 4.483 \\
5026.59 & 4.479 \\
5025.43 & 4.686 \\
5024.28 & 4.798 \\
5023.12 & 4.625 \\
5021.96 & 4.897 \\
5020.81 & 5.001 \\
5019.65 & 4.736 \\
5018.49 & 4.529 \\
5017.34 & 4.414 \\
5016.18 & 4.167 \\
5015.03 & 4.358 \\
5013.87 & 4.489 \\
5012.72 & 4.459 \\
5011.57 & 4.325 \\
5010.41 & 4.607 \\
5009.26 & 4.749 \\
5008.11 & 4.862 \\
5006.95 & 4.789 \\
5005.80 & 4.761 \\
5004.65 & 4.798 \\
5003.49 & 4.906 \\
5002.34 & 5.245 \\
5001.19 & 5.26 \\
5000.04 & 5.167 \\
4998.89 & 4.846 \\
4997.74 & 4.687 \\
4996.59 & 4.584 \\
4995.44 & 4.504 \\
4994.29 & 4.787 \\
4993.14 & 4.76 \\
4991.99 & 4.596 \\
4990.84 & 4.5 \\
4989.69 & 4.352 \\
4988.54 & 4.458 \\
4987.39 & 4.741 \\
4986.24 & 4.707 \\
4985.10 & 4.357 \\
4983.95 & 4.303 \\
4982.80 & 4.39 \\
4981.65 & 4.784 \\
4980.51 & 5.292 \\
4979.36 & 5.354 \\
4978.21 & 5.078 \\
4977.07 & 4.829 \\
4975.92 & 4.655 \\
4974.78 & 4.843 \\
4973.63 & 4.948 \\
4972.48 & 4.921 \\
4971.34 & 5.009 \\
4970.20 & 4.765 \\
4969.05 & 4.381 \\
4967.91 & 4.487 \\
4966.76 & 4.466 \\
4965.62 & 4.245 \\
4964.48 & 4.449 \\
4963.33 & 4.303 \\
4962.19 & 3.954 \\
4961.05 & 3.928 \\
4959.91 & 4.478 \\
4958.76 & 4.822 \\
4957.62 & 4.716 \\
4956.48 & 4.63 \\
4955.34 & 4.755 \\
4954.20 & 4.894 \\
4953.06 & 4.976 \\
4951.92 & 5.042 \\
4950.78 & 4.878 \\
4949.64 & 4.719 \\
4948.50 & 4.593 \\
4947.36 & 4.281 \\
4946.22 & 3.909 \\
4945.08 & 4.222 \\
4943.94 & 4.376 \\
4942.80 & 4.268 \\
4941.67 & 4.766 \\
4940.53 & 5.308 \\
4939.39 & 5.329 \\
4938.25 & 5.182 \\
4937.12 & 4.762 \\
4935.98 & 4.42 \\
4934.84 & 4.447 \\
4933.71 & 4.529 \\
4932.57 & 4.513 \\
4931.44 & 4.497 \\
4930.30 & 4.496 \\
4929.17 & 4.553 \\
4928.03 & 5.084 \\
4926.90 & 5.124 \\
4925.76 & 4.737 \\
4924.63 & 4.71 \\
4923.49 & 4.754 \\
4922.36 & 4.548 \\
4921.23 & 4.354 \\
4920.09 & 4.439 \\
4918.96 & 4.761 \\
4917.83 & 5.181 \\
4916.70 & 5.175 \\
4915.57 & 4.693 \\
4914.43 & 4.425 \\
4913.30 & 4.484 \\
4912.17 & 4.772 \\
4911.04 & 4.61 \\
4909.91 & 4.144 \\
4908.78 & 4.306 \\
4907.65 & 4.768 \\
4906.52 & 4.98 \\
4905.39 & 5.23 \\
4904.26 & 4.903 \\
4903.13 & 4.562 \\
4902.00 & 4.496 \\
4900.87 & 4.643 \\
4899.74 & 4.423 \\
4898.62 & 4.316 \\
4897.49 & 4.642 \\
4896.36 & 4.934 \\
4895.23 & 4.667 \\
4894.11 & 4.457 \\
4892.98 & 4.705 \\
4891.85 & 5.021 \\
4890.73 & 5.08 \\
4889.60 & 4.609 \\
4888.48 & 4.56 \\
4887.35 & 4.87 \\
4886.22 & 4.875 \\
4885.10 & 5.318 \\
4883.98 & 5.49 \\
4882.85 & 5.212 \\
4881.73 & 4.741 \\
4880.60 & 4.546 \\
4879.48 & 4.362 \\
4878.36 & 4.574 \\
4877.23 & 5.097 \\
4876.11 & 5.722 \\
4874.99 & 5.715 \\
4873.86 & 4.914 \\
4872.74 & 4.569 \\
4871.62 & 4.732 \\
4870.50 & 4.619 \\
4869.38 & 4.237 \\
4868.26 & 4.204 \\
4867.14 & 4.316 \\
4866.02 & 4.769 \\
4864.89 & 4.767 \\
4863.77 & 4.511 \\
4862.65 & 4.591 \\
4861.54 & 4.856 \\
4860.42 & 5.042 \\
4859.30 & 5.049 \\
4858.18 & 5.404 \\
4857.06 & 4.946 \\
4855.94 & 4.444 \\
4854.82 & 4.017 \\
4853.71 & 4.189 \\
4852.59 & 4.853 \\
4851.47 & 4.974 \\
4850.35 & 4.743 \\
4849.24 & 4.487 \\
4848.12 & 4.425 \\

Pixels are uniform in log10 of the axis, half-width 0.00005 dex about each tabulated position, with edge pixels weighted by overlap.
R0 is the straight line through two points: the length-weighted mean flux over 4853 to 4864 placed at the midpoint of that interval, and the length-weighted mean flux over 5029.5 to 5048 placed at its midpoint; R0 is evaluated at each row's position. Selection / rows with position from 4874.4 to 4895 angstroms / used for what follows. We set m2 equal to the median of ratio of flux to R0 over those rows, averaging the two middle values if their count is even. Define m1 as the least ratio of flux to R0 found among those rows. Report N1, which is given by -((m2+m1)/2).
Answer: -0.98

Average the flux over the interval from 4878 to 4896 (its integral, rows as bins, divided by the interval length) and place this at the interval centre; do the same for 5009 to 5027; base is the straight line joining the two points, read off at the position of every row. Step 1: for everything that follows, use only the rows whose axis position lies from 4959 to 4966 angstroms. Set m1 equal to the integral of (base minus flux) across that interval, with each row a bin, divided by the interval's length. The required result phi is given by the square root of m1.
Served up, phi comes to 0.66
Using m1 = 0.43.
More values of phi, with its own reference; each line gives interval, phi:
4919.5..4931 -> 0.27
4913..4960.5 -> 0.21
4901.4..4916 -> 0.37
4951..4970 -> 0.38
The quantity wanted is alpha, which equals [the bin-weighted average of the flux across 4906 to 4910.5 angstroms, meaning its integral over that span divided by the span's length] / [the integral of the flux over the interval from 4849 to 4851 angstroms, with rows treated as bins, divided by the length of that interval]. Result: 0.98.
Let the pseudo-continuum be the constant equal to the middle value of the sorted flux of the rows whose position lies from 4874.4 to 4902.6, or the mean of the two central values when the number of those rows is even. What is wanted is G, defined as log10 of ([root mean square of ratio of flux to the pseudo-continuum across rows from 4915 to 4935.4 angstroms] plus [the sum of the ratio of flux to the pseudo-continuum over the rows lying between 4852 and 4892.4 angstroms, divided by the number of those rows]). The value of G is 0.306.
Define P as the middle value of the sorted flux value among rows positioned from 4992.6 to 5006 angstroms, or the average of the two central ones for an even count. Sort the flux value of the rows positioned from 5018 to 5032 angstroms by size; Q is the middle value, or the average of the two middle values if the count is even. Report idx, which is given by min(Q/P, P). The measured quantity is 0.97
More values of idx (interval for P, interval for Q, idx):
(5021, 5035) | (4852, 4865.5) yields 1.04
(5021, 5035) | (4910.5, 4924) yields 1.00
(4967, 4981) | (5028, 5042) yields 0.95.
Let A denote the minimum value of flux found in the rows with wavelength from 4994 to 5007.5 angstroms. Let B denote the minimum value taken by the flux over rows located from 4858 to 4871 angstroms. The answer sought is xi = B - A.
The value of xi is -0.3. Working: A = 4.504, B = 4.204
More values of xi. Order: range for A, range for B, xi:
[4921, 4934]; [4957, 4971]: -0.4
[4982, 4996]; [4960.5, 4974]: -0.4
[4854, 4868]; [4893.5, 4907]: 0.3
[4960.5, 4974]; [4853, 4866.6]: 0.1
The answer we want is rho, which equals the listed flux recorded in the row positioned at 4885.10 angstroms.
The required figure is 5.318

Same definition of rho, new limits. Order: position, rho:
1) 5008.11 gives 4.862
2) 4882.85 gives 5.212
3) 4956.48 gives 4.63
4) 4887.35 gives 4.87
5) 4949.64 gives 4.719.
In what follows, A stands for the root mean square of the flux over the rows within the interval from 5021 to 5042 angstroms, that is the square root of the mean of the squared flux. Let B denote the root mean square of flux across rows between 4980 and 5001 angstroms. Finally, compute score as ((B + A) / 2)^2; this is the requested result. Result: 21.7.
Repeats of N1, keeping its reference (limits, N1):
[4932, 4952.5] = -0.90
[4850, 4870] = -0.93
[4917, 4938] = -0.94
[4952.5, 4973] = -0.90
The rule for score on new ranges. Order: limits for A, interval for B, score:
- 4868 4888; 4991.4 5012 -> 23.5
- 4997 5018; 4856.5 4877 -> 22.9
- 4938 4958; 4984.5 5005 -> 22.4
